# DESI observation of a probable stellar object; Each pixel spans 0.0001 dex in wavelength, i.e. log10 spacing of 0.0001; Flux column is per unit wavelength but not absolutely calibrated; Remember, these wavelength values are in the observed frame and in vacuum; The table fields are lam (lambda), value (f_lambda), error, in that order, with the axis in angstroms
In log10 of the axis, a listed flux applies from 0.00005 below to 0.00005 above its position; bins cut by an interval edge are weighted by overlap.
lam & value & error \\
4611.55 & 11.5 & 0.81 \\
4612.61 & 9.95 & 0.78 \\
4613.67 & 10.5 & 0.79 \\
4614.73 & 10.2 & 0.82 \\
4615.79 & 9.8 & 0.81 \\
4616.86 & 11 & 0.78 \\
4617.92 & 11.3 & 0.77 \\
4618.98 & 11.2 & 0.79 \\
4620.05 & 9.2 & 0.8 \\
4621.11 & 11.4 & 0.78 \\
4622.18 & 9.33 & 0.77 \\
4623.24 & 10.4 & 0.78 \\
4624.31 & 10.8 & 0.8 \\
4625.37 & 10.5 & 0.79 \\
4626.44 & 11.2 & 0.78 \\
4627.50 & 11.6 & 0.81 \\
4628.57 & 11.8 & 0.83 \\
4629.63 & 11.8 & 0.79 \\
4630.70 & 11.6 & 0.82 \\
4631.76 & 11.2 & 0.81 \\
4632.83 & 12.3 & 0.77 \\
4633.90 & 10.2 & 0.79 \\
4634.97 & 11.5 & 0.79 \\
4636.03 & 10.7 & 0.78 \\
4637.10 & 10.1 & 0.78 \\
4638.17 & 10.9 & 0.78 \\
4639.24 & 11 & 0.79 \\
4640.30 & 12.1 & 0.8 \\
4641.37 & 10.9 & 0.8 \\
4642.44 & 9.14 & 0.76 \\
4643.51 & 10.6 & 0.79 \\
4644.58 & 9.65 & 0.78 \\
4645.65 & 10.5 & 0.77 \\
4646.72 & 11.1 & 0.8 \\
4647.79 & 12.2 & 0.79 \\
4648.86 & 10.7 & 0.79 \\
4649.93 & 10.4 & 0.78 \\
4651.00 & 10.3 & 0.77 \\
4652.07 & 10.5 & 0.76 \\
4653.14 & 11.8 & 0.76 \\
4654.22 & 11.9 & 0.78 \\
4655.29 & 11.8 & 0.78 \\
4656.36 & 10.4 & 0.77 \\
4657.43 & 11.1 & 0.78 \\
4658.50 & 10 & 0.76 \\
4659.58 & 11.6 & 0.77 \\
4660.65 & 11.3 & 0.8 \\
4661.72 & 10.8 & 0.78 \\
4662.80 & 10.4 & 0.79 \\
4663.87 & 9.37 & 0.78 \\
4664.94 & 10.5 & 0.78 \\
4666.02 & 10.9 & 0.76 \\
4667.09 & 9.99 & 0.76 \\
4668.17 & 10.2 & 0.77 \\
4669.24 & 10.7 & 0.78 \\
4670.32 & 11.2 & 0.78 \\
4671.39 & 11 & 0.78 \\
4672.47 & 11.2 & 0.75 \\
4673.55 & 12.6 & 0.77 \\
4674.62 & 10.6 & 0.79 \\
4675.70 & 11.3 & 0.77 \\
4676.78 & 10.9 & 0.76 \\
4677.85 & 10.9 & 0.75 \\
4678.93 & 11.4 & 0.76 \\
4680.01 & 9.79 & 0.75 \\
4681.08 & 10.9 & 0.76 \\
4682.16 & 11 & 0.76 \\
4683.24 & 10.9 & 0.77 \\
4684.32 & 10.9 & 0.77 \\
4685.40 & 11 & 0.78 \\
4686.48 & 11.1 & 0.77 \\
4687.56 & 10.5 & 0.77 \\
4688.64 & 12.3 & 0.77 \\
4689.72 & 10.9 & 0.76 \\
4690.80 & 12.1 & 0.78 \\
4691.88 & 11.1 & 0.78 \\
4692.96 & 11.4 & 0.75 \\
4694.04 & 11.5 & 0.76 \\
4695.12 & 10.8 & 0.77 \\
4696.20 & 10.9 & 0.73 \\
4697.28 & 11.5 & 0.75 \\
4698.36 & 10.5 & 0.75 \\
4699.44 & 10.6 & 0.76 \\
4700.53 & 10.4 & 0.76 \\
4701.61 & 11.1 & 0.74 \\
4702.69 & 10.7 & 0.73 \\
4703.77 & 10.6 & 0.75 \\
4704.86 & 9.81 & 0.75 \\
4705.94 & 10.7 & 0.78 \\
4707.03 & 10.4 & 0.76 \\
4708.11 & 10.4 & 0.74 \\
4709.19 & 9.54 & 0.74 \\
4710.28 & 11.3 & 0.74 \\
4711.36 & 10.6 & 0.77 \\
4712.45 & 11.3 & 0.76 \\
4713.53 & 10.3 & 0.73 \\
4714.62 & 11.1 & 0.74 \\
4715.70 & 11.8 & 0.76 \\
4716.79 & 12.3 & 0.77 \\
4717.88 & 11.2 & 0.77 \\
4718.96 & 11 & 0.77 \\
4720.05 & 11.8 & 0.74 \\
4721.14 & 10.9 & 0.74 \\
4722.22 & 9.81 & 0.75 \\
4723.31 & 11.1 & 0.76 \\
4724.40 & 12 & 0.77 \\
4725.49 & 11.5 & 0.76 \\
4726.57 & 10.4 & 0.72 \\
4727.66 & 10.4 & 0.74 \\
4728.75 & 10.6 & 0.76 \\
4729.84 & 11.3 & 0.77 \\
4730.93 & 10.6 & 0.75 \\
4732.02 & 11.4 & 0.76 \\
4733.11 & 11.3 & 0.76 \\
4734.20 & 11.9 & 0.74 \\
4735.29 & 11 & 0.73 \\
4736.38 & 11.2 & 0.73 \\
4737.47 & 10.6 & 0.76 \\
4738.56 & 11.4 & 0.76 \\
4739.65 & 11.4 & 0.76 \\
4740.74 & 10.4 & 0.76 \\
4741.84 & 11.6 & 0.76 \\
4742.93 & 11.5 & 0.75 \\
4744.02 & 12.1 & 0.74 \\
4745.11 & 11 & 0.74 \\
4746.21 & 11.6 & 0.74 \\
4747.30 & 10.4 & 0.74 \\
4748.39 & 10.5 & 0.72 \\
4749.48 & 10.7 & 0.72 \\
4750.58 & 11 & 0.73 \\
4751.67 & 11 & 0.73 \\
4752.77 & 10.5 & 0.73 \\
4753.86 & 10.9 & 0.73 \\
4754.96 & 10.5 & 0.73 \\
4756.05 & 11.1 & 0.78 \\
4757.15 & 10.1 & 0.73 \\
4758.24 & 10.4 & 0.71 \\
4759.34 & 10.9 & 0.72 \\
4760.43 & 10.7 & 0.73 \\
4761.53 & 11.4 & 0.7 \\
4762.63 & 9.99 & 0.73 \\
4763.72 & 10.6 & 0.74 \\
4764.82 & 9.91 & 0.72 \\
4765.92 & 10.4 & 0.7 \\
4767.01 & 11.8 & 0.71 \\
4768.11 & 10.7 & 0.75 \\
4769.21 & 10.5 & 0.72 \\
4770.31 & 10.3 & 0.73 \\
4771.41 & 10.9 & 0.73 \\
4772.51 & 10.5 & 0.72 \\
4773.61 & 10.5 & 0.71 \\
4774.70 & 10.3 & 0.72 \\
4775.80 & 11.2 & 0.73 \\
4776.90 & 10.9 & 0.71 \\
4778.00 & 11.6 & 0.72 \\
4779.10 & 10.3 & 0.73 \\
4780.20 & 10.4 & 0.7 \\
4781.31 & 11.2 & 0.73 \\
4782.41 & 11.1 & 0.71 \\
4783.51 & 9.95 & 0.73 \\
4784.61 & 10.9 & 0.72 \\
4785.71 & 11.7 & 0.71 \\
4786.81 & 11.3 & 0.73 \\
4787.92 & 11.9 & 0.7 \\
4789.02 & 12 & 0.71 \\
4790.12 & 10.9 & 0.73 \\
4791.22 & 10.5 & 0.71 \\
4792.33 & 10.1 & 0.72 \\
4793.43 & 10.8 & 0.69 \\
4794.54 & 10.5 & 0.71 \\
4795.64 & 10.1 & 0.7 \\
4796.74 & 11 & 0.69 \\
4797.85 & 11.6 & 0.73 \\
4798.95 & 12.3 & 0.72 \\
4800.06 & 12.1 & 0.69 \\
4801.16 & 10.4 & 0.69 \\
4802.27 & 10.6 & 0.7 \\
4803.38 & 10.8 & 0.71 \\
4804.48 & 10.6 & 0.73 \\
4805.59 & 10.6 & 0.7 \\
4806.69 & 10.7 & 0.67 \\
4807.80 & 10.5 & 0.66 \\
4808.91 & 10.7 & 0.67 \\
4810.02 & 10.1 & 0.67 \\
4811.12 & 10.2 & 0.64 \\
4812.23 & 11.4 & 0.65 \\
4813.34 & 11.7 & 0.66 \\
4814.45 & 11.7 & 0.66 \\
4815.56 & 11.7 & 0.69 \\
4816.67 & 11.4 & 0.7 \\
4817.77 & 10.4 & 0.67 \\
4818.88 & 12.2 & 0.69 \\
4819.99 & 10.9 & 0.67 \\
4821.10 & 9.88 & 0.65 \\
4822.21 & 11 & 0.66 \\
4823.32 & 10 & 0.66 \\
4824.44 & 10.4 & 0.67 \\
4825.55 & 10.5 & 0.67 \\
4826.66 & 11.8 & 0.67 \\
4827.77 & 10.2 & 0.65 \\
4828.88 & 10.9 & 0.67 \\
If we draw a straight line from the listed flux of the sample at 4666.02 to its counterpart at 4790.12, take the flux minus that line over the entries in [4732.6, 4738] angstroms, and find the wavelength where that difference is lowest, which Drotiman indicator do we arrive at 4737.47 angstroms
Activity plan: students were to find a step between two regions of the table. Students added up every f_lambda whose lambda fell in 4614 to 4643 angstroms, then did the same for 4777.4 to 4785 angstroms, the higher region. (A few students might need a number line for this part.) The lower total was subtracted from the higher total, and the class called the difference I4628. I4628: -218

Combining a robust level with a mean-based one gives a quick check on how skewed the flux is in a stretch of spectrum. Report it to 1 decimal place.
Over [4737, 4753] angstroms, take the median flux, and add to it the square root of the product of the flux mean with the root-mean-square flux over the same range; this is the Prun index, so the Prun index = 22.1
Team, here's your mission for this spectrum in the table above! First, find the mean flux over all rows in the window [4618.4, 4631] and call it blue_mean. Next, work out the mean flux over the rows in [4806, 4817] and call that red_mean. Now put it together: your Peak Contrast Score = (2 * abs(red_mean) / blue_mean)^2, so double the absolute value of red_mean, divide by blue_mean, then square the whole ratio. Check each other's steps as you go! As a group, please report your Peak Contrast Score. 4.08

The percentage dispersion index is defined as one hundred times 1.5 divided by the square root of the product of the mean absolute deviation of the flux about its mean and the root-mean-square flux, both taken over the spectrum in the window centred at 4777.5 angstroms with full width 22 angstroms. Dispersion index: 67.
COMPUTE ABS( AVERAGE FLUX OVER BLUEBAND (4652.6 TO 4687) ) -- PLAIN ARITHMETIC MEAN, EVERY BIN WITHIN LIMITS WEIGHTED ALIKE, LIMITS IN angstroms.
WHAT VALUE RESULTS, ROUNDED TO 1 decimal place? 10.9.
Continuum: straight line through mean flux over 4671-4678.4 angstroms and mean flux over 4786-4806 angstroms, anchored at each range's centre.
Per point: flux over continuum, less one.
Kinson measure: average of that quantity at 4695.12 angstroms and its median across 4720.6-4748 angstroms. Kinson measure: -0.013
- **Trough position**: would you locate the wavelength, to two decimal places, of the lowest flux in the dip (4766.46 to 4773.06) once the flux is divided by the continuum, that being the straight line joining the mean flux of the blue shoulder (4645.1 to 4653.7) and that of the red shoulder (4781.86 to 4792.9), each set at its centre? 4770.31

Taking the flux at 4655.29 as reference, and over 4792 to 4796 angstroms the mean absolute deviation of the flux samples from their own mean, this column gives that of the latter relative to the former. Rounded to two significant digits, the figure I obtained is 0.023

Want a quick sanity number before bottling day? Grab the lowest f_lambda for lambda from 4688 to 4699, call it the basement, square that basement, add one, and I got 111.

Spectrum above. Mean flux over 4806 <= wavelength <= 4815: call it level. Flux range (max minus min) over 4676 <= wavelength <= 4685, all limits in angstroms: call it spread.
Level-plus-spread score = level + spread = 12.5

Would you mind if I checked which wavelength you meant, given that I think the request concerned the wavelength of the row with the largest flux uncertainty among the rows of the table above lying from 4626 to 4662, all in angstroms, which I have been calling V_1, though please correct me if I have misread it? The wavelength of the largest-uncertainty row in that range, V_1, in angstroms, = 4628.57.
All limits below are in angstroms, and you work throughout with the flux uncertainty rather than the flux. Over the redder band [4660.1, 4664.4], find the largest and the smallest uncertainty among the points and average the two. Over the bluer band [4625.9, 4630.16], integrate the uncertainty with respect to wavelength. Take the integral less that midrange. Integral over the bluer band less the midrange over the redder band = 2.63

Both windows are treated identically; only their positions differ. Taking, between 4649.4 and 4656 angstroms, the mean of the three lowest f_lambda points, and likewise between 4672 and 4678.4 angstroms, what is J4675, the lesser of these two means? 10.4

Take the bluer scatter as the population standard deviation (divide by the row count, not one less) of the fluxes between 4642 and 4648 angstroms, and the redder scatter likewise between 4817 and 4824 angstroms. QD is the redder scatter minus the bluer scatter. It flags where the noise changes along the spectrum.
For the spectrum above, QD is -0.21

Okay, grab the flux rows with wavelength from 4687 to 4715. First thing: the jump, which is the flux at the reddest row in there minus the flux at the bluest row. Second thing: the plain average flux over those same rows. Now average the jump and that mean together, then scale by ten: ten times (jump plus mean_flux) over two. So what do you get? 57.3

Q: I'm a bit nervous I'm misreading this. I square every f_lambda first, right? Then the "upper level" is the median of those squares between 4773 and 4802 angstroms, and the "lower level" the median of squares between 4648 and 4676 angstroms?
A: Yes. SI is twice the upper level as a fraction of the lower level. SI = 2.06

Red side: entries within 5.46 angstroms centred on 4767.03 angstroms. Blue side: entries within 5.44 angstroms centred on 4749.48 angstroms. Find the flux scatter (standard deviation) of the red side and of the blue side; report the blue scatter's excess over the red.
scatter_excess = -0.4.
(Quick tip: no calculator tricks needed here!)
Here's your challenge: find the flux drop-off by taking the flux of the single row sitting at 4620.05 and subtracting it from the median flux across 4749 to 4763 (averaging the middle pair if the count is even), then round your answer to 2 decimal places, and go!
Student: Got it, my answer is 1.50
